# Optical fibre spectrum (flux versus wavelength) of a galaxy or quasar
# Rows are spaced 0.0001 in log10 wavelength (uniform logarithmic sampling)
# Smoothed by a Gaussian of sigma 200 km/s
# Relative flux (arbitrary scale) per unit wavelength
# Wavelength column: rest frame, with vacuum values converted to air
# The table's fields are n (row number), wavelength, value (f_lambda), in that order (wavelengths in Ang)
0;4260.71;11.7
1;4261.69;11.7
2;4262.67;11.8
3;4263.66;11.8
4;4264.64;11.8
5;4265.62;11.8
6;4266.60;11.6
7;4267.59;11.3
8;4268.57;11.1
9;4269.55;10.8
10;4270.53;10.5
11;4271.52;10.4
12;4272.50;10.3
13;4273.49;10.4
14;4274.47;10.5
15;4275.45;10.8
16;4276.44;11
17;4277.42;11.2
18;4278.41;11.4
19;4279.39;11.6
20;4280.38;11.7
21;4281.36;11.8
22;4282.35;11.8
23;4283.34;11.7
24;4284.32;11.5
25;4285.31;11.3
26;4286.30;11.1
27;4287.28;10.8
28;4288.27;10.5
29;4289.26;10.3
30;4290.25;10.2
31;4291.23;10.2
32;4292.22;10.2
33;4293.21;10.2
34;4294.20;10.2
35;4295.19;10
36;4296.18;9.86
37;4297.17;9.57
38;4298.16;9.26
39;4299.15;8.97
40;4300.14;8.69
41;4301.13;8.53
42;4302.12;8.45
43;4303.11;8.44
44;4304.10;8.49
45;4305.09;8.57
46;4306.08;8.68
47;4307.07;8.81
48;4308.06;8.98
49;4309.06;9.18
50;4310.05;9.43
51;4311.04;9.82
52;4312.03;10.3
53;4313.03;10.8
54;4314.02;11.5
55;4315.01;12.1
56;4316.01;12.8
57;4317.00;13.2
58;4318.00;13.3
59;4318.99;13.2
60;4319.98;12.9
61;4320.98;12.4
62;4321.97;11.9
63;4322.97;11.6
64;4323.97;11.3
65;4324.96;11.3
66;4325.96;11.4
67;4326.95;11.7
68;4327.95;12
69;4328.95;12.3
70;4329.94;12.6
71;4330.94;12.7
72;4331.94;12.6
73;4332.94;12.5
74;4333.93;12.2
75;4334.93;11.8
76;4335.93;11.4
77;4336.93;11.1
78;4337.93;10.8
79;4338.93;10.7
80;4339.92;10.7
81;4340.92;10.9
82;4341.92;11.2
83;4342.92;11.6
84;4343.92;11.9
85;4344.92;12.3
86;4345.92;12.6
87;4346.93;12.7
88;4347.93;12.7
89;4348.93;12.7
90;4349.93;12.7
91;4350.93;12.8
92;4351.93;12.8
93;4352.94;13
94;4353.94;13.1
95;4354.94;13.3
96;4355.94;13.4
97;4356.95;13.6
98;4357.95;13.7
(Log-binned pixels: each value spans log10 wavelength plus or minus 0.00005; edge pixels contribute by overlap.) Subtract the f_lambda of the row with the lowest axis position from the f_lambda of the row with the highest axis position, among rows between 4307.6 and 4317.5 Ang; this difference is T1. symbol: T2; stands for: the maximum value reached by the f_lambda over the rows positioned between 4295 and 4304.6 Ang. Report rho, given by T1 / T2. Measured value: 0.42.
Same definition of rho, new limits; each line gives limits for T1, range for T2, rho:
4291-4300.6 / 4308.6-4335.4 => -0.11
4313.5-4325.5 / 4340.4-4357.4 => -0.01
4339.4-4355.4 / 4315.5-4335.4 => 0.20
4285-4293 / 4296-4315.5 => -0.09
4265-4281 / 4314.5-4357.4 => -0.01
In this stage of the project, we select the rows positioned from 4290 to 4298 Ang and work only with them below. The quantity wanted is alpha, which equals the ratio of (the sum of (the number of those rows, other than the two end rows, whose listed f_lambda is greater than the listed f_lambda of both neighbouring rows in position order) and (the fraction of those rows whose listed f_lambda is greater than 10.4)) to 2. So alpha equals 0.0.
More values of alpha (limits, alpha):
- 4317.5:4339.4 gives 1.0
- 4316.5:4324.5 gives 1.0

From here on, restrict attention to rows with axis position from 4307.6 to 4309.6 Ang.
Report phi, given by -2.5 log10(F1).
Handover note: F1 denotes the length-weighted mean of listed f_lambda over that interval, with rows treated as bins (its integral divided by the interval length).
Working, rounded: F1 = 9.1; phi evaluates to -2.39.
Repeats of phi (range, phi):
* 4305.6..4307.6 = -2.36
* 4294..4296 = -2.50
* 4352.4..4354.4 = -2.79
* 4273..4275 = -2.55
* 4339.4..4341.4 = -2.59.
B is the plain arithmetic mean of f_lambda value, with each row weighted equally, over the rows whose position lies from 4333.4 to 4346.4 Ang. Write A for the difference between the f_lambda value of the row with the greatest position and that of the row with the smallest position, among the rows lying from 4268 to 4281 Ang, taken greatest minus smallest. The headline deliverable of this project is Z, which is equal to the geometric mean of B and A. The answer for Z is 2.6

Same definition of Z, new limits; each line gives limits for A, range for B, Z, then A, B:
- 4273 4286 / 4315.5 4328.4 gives 3.3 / 0.90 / 12.2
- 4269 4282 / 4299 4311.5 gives 3.0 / 1.00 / 8.8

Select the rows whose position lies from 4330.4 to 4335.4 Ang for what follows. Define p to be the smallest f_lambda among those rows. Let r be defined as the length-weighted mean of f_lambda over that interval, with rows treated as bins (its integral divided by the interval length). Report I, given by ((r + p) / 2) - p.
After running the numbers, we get 0.28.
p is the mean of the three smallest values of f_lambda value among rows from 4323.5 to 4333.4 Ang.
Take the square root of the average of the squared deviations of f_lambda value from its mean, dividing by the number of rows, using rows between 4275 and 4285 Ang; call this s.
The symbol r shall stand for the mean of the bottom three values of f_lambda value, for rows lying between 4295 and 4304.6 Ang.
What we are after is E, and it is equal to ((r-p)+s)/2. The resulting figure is -1.3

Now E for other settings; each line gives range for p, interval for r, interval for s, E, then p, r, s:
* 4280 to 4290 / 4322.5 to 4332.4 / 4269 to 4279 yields 0.6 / 10.5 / 11.3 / 0.4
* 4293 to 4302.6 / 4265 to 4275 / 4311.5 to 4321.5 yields 1.4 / 8.6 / 10.4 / 1.0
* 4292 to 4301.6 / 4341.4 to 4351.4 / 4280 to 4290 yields 1.7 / 8.7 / 11.6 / 0.5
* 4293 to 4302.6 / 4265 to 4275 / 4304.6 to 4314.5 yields 1.4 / 8.6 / 10.4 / 0.9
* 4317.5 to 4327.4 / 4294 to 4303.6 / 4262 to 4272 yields -1.2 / 11.3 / 8.5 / 0.5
